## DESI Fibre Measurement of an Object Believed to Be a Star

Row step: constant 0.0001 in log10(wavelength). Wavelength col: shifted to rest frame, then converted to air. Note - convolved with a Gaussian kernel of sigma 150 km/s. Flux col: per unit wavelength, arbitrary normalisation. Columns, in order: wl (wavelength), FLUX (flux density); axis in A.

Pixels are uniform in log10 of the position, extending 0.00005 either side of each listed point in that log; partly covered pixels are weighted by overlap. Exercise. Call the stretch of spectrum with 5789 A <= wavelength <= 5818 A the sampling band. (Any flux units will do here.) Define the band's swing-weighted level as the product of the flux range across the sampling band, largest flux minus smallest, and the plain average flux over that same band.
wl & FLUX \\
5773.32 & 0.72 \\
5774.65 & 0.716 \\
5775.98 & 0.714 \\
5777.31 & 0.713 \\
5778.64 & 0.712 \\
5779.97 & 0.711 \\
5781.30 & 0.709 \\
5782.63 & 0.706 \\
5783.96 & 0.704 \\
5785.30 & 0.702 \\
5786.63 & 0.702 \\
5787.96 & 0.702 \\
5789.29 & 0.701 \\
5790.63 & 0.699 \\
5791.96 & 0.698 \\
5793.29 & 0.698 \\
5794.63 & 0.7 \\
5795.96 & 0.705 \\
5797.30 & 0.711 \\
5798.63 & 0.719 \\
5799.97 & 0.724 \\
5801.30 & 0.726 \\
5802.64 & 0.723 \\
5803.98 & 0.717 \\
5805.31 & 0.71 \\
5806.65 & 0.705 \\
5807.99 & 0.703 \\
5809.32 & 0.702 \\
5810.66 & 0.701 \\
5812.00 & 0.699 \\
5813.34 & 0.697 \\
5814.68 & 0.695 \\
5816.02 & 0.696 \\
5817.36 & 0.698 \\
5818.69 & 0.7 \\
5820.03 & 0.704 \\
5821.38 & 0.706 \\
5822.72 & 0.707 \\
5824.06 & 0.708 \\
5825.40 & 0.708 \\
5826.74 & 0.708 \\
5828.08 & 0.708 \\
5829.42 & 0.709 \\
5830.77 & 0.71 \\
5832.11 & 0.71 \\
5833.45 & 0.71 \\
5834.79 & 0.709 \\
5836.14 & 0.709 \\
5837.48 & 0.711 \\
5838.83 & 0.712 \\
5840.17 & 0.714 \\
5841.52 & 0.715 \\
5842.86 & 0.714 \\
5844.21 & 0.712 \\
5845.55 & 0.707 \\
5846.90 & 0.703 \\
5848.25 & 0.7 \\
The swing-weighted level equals 0.022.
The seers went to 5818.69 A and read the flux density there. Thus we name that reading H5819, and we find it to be 0.7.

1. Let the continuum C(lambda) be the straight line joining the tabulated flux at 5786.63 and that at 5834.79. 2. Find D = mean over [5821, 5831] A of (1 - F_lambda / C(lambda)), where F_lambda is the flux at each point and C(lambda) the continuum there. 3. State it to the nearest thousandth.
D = 0.000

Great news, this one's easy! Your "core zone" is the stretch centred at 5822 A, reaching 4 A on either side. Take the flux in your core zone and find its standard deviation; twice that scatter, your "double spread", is 0.006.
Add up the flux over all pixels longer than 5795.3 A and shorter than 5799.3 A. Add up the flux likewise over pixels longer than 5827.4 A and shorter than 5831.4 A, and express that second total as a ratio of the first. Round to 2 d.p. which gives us 1.00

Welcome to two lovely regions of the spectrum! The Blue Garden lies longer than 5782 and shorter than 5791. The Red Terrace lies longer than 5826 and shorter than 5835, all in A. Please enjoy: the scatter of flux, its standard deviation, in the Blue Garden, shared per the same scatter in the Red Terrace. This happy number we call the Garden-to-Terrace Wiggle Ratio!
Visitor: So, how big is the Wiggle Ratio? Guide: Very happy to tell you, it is 2.5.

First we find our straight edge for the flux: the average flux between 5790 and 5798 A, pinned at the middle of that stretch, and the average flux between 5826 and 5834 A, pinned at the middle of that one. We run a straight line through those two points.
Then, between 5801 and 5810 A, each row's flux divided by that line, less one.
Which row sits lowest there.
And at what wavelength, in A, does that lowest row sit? 5809.32 A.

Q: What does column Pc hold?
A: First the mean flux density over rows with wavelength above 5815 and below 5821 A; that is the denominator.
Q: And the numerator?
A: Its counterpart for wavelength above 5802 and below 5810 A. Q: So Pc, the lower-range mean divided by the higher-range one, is 1.015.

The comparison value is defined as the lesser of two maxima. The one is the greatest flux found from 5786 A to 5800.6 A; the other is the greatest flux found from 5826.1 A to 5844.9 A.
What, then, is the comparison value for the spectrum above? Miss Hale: 0.715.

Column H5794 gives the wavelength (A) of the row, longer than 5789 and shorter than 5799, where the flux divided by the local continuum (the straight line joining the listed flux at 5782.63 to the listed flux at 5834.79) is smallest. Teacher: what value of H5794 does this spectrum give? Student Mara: 5793.29 A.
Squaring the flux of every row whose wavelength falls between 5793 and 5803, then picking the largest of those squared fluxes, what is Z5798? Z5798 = 0.527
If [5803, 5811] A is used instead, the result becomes 0.514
